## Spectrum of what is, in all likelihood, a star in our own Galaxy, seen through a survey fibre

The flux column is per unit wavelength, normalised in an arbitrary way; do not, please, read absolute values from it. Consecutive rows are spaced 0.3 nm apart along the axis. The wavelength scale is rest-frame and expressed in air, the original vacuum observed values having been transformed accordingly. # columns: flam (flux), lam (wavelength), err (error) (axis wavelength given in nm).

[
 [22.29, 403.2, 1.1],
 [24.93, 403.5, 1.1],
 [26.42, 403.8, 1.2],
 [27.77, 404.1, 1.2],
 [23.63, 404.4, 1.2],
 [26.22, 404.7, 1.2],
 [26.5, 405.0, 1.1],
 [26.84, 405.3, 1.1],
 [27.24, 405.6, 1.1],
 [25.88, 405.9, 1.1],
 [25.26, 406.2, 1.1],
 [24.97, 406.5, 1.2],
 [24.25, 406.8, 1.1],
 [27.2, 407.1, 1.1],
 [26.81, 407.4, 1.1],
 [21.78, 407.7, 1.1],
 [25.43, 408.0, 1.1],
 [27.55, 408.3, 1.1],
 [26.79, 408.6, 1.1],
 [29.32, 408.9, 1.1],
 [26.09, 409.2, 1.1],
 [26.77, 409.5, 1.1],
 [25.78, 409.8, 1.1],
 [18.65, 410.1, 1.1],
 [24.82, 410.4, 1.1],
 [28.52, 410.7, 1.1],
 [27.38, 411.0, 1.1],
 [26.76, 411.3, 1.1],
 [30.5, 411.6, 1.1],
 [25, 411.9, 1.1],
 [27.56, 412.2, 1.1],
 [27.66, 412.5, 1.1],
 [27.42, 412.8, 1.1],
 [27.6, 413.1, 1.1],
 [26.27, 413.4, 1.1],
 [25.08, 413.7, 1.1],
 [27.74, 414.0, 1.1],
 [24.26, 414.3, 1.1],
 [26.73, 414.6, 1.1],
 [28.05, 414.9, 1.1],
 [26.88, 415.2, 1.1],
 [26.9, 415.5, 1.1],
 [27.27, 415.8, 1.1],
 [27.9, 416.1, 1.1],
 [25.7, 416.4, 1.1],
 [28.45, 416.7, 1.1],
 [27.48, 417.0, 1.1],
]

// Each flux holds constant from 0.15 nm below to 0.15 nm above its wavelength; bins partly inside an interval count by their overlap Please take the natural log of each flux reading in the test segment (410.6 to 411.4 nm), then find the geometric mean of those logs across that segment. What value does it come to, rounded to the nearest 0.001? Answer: 3.316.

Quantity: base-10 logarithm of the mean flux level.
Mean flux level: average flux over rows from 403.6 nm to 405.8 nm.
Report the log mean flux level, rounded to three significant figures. 1.42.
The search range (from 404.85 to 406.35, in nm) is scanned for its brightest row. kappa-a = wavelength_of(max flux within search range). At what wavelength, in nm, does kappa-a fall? 405.6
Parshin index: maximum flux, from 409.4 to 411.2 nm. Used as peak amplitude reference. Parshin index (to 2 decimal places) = 28.52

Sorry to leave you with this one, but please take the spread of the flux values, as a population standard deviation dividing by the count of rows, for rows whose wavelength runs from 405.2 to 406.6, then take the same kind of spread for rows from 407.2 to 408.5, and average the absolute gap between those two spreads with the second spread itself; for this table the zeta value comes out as 1.8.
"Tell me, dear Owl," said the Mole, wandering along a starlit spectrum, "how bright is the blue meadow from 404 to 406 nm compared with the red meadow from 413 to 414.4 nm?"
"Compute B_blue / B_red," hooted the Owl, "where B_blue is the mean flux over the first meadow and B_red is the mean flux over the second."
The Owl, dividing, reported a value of 1.00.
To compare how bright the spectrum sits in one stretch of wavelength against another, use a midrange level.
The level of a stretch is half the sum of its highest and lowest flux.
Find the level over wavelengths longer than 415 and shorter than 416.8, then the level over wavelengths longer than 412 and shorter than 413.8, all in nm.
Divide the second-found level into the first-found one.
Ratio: 1.03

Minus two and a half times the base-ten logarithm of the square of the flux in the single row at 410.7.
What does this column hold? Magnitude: -7.28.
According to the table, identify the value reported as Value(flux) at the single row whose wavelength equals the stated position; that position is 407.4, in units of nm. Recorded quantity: 26.81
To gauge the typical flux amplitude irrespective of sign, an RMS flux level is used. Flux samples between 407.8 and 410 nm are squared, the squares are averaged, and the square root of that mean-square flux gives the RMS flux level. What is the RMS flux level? 26.8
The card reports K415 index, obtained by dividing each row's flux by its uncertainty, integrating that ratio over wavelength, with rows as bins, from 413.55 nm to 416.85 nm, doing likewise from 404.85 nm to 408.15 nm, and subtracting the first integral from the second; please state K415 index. -4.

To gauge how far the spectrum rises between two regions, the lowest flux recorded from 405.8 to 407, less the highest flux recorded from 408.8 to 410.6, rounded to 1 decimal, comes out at -5.1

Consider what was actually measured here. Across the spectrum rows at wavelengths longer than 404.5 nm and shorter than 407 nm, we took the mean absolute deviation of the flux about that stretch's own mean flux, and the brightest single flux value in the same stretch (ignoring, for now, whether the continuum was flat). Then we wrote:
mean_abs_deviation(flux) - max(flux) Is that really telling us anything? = -26.4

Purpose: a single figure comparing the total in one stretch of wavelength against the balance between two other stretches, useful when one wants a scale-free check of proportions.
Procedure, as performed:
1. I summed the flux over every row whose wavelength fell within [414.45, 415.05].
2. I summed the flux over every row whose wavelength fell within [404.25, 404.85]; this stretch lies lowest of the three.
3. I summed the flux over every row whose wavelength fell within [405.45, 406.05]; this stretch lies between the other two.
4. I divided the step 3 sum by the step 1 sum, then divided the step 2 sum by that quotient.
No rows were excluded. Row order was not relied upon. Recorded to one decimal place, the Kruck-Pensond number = 51.4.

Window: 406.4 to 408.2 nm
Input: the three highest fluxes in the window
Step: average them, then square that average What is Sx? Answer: 701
